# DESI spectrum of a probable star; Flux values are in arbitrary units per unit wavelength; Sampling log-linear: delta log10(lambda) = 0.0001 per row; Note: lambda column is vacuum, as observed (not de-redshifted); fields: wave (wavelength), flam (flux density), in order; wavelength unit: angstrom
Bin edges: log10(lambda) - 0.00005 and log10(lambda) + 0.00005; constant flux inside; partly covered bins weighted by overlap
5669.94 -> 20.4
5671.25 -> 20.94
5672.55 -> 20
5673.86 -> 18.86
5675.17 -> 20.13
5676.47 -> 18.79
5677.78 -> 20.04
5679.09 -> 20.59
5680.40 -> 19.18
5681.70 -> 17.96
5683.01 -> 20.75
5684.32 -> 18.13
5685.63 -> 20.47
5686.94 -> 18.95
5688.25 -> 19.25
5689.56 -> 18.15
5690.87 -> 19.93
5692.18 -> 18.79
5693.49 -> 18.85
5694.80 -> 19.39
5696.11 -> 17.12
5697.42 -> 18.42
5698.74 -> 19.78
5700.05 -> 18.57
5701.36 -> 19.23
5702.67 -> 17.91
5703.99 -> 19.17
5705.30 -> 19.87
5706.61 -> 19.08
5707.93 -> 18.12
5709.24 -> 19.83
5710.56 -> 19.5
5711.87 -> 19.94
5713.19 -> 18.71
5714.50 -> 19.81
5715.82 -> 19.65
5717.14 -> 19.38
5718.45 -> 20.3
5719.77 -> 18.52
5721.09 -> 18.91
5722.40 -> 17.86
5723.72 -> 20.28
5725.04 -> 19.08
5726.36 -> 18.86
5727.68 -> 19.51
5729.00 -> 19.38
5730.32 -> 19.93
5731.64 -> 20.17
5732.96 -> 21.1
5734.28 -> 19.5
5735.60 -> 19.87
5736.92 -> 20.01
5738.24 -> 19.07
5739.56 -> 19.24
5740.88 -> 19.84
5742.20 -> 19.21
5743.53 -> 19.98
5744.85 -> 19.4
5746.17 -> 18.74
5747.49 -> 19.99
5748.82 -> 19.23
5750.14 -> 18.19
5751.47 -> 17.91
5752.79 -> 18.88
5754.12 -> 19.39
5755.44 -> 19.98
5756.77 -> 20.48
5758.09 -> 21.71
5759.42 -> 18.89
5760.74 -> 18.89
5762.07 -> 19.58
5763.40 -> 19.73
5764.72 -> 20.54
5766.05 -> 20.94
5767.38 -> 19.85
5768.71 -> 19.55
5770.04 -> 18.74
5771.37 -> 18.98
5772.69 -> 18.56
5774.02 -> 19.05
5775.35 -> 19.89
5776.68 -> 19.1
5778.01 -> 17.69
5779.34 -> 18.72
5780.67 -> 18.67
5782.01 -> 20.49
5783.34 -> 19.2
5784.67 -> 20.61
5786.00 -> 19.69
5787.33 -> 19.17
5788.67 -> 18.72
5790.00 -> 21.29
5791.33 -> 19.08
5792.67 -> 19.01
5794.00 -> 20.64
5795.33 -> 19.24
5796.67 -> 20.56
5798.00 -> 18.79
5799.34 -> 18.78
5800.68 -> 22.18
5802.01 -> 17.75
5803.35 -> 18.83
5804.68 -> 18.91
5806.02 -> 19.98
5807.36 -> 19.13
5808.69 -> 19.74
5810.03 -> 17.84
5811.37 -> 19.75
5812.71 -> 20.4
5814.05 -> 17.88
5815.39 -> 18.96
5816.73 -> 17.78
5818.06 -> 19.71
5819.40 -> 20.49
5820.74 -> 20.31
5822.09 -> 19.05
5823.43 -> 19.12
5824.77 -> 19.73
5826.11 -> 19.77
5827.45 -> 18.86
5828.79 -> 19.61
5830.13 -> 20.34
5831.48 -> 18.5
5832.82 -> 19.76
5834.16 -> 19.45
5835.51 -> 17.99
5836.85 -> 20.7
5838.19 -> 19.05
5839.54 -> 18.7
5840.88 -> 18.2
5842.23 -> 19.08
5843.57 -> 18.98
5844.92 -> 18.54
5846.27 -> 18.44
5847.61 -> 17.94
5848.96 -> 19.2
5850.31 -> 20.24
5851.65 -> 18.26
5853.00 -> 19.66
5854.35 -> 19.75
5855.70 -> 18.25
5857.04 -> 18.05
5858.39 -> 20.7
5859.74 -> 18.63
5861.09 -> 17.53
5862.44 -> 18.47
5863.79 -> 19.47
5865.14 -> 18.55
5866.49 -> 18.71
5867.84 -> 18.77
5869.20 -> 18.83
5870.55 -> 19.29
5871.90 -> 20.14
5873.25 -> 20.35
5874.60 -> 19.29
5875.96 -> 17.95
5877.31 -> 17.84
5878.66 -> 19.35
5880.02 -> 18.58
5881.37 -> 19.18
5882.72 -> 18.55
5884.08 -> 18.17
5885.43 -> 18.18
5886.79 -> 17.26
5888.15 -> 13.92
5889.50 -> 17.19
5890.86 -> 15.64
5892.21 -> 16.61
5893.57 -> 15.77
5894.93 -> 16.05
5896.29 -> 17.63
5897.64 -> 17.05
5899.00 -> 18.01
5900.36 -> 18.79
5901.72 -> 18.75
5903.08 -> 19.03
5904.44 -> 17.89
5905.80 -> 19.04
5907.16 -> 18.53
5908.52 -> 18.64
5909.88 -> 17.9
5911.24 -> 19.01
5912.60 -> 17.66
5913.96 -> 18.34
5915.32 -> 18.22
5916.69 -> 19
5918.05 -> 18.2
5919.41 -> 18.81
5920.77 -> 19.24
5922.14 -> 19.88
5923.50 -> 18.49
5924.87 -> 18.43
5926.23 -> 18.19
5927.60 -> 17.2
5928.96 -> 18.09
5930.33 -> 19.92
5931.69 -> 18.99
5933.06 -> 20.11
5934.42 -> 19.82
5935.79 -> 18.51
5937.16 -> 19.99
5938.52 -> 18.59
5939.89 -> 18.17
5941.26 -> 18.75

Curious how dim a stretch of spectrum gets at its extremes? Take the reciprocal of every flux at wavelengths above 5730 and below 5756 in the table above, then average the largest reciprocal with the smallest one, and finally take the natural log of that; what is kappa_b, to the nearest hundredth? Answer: -2.96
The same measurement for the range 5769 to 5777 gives -2.96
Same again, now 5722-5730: -2.94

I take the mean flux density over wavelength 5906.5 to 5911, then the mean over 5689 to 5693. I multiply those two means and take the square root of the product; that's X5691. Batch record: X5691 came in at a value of 18.7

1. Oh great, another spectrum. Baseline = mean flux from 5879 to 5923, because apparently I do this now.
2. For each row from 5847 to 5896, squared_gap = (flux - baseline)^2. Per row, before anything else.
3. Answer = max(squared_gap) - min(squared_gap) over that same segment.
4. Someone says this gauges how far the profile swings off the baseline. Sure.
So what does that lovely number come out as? 16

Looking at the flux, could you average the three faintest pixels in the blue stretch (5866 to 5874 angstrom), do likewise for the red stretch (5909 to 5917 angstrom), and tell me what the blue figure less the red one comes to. 0.8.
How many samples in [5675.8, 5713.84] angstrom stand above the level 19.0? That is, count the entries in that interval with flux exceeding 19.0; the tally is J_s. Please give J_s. 16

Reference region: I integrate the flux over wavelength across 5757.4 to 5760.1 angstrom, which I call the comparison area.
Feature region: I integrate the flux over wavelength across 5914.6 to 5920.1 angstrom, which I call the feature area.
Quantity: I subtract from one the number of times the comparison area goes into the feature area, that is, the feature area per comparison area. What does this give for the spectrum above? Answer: -0.9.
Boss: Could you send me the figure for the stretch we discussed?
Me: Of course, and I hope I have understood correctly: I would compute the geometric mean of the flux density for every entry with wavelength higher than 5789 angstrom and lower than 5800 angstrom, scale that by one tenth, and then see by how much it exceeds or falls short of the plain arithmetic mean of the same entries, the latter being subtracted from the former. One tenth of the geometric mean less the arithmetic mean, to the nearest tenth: -17.7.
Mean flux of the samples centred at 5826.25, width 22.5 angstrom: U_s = 19.4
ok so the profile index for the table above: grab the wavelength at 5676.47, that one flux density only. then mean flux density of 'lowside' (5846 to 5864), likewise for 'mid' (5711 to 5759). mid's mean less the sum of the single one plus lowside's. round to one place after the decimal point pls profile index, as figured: -18.2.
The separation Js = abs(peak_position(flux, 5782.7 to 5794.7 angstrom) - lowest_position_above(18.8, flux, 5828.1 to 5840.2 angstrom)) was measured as 38.8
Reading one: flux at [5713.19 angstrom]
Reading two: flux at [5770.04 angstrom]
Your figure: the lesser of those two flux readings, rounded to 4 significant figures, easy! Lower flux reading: 18.71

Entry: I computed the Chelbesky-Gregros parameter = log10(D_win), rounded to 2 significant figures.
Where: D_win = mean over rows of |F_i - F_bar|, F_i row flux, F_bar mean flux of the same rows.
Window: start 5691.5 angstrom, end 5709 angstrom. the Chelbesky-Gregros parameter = -0.23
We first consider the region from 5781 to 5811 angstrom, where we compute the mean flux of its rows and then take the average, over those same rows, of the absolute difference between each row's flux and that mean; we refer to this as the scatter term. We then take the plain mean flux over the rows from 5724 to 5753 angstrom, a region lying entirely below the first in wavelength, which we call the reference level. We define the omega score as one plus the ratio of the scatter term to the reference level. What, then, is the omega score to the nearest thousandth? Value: 1.044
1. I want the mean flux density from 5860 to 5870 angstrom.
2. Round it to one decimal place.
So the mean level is 18.6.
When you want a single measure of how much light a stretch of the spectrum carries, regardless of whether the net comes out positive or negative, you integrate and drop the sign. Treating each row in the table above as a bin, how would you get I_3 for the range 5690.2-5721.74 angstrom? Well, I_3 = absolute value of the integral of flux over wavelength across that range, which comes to 603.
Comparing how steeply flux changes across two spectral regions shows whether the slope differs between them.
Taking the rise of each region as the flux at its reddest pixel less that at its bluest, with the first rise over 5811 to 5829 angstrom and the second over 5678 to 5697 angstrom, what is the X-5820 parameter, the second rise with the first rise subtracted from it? -3.3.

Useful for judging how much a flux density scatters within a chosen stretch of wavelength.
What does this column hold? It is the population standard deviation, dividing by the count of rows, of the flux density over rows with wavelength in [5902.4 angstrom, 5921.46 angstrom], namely 0.49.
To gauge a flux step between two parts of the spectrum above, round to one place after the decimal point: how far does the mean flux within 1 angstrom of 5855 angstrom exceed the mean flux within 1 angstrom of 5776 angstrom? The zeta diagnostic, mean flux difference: -0.5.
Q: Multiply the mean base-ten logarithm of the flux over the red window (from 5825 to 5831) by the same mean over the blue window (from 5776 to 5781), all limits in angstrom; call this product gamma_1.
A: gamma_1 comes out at 1.64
